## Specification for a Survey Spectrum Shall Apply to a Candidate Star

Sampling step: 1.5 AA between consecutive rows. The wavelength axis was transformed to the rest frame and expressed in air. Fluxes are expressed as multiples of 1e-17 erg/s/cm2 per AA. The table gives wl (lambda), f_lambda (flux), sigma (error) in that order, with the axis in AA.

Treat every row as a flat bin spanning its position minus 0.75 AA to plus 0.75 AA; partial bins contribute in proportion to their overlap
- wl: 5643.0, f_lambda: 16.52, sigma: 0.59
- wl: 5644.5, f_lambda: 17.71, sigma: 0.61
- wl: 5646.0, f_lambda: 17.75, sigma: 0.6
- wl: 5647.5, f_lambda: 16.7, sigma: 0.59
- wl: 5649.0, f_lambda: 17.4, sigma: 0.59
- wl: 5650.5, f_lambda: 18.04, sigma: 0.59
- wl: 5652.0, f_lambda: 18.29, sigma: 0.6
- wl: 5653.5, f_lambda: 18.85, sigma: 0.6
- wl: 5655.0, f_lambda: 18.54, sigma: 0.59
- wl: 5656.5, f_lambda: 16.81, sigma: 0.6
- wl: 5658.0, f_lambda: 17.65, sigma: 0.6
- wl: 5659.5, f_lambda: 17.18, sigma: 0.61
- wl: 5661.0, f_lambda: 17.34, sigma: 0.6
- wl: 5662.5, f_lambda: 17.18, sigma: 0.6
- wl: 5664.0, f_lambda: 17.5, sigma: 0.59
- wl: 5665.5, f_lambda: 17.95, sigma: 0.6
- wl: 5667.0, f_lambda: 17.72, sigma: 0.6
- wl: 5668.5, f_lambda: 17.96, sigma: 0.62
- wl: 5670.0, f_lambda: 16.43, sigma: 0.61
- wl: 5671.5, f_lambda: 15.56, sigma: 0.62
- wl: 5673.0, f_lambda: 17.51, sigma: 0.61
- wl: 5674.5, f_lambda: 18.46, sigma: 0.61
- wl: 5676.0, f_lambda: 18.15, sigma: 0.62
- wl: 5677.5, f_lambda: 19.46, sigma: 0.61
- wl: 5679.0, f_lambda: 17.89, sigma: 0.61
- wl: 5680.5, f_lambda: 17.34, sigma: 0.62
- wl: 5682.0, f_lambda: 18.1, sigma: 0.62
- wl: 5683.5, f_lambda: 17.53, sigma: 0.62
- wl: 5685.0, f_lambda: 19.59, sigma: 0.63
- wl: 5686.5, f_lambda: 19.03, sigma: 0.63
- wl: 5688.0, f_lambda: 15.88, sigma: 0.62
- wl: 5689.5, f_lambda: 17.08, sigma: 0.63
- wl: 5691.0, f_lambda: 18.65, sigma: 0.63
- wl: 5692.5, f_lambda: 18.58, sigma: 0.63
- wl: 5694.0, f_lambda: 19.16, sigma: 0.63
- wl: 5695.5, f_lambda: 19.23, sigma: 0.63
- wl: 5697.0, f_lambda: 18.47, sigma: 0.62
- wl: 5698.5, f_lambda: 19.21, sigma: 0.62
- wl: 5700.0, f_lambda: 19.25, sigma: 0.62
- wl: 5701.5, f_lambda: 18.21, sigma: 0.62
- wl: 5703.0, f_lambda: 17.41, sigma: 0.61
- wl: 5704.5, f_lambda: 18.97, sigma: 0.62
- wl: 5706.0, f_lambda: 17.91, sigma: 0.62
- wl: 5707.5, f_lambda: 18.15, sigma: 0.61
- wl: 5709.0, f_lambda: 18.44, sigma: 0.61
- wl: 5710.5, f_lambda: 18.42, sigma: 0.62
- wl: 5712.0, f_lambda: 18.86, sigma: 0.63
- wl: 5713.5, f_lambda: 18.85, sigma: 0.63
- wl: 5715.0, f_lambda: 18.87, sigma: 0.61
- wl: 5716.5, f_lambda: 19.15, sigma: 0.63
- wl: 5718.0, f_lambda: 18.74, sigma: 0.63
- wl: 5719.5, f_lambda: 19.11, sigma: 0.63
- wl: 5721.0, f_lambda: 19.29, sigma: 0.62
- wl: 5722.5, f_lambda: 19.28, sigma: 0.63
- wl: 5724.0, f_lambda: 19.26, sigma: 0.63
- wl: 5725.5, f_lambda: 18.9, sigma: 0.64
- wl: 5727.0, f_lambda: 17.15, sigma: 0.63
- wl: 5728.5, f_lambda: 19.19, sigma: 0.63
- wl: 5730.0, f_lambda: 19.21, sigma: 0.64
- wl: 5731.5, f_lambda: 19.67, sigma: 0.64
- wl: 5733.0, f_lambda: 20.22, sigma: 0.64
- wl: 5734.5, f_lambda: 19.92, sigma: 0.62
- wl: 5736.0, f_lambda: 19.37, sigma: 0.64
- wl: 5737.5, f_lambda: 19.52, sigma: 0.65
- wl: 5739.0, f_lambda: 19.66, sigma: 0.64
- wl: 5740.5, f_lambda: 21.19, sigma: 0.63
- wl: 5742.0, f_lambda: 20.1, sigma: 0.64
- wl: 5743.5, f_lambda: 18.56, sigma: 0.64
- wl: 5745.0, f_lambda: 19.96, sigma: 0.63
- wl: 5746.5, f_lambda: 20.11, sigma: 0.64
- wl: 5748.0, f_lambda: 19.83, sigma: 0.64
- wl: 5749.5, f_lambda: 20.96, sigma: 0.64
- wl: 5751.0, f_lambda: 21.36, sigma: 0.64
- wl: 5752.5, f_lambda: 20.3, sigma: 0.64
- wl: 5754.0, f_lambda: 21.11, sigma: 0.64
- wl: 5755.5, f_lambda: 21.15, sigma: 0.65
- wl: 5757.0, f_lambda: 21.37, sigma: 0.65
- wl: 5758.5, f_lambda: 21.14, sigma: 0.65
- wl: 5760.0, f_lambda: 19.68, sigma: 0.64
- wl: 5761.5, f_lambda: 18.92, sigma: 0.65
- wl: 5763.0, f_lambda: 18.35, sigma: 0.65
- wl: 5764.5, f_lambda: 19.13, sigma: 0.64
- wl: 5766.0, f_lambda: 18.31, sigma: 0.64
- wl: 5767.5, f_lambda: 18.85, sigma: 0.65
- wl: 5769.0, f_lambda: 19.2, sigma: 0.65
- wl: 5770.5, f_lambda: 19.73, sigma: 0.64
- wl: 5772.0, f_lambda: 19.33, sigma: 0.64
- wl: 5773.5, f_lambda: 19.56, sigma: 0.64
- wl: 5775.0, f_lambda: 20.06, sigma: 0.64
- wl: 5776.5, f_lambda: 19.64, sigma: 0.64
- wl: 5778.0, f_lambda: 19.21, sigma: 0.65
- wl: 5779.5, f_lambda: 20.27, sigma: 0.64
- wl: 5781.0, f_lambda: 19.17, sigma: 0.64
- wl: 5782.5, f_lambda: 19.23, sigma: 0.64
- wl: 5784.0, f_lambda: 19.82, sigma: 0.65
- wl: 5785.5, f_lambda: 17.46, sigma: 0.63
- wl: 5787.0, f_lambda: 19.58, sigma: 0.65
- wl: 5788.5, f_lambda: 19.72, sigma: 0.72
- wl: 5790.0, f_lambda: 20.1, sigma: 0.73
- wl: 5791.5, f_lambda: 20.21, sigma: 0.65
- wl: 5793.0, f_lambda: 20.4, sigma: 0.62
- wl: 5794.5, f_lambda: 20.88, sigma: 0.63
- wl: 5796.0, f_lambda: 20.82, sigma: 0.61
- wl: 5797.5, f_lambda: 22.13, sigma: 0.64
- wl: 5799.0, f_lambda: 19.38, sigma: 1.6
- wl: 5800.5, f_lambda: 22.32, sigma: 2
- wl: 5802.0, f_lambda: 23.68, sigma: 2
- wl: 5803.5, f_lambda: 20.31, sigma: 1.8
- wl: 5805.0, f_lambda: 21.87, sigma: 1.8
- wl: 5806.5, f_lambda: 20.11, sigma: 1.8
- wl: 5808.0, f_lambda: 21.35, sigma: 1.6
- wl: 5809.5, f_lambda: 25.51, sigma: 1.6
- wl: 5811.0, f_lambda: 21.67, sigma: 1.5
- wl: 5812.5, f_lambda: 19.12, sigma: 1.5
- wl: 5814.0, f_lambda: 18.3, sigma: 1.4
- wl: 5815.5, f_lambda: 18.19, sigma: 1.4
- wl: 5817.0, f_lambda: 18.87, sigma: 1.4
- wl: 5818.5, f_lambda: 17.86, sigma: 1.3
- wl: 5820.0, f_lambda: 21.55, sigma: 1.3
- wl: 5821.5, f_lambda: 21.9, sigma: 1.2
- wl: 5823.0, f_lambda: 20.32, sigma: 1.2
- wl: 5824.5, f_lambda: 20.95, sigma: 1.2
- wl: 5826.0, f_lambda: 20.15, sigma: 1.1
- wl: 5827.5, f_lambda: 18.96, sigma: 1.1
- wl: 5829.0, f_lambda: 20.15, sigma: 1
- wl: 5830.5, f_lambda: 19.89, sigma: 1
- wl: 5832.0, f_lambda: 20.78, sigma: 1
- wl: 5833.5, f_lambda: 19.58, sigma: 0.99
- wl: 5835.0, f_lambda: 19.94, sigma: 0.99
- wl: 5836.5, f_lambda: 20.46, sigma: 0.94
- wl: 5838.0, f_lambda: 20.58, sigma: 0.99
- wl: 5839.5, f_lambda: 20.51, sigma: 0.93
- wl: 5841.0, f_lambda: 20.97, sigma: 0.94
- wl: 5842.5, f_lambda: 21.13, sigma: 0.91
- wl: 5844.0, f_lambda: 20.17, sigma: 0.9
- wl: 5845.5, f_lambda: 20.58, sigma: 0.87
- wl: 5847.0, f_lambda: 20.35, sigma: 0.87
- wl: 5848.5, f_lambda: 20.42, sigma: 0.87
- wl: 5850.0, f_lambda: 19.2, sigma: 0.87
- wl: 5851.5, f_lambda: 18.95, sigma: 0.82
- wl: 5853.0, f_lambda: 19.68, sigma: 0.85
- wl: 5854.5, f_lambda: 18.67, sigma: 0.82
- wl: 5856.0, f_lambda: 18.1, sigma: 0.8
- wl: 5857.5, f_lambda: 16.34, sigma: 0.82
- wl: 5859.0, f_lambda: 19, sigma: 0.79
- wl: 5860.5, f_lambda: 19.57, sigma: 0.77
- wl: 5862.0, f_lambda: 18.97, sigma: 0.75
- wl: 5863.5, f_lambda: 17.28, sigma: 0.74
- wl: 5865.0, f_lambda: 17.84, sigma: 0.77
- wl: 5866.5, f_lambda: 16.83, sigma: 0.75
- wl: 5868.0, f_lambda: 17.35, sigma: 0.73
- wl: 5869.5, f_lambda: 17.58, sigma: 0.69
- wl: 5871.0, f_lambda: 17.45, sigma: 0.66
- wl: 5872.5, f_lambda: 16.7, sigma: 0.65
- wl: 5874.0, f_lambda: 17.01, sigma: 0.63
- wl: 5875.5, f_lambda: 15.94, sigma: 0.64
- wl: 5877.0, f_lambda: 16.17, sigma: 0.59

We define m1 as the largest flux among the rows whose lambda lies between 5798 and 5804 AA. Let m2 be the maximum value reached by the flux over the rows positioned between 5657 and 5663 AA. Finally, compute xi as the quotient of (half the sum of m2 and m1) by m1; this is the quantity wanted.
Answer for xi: 0.87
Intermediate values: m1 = 23.68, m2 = 17.65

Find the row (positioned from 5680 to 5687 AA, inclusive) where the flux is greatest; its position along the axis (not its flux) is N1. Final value 5685.0 AA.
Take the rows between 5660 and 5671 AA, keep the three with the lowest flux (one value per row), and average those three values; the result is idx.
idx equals 17.0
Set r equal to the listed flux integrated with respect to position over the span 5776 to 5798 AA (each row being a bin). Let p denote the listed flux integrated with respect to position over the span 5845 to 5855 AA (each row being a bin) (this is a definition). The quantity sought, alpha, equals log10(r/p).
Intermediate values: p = 197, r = 438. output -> 0.3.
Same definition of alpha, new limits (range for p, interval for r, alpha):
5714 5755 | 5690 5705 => -0.5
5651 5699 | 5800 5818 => -0.4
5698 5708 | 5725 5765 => 0.6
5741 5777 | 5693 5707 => -0.4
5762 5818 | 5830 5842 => -0.7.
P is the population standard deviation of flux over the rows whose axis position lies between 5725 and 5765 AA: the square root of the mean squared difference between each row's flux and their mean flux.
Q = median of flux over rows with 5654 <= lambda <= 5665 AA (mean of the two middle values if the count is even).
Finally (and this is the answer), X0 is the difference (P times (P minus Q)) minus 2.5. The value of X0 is -19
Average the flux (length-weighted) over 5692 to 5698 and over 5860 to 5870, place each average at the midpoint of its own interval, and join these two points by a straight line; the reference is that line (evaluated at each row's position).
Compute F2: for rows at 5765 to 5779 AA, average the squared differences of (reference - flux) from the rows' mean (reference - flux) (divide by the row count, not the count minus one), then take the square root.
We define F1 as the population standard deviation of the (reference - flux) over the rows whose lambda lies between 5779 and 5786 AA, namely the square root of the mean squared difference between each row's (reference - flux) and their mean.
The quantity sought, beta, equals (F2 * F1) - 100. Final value -99.5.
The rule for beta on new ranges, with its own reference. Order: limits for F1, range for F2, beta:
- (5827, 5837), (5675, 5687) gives -99.5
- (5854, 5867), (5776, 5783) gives -99.6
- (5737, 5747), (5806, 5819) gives -98.3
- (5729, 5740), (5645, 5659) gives -99.8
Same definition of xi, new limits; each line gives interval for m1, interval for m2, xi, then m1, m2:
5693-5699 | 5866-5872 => 0.96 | 19.23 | 17.58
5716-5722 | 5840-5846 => 1.05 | 19.29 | 21.13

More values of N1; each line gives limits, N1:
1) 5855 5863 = 5860.5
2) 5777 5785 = 5779.5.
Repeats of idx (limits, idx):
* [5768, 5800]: 18.6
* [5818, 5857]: 18.2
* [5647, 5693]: 16.0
